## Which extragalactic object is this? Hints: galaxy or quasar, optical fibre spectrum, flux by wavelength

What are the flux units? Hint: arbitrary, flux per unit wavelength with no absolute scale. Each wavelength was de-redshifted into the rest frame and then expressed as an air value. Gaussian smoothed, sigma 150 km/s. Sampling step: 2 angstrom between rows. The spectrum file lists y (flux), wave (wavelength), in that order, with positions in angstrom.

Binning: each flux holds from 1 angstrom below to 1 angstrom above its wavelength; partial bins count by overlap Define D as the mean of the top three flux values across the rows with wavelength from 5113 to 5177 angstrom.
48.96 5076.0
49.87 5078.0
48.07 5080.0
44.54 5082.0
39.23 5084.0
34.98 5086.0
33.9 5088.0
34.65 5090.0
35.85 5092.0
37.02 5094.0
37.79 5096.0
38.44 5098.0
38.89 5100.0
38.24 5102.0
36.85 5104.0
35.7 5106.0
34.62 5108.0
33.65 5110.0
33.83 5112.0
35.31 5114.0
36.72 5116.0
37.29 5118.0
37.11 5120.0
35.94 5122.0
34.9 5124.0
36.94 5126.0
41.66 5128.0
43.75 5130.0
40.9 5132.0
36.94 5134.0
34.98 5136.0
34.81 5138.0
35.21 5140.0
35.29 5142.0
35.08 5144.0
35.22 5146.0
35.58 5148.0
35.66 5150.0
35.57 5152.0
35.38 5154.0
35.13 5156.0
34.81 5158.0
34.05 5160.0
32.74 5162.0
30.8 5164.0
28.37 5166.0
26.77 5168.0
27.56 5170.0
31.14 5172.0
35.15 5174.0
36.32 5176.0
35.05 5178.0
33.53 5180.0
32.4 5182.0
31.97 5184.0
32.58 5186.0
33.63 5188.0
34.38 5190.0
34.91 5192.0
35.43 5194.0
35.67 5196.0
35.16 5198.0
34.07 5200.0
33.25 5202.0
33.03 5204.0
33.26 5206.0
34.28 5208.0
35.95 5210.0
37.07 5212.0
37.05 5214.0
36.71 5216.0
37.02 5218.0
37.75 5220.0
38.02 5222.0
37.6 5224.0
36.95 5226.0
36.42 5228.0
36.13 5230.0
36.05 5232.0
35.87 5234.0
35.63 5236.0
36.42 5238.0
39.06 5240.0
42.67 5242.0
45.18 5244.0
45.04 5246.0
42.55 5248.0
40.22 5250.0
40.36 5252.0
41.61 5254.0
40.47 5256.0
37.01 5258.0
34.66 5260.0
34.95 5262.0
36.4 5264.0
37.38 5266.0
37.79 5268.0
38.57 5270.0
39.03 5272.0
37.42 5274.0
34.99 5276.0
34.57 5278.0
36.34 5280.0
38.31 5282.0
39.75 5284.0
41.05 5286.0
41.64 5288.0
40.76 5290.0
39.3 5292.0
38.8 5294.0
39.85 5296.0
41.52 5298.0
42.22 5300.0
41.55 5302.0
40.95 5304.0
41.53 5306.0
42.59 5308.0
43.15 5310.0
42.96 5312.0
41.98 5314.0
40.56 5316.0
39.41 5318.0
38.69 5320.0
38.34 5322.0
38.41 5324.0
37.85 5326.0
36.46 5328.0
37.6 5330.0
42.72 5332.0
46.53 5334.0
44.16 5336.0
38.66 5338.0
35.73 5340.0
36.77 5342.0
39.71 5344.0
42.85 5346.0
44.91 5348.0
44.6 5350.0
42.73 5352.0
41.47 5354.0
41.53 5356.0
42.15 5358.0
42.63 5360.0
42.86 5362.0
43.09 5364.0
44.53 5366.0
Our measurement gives 42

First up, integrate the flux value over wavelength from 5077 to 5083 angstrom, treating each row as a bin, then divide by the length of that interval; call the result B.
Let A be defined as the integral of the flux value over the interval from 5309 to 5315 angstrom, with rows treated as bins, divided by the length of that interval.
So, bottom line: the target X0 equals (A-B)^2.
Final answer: 23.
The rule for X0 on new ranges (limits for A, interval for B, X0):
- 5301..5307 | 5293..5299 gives 2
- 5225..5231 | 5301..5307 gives 23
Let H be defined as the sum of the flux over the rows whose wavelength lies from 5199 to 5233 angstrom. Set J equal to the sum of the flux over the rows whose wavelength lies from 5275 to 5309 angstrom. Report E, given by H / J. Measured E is 0.90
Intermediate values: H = 611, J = 676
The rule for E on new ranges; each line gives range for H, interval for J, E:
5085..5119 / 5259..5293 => 0.95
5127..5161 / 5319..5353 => 0.90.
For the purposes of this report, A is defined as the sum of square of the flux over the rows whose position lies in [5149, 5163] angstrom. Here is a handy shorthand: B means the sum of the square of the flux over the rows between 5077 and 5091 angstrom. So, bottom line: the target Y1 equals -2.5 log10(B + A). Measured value -10.8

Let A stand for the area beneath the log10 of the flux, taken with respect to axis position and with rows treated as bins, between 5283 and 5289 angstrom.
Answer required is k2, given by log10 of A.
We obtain 0.9852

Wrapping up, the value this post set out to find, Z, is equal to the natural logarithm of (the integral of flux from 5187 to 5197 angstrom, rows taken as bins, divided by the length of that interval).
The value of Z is 3.55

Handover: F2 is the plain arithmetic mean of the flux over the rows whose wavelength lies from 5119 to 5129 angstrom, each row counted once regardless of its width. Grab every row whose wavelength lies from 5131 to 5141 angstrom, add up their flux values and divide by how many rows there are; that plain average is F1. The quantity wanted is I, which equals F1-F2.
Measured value -1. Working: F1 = 36.6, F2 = 37.3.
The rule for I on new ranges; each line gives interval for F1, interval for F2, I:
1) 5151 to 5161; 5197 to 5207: 1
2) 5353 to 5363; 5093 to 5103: 4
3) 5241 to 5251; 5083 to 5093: 7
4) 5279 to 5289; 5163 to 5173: 10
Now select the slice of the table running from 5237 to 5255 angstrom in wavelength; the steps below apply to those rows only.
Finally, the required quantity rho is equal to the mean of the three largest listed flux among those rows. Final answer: 44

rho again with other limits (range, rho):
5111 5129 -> 39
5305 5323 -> 43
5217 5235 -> 38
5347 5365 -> 44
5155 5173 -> 35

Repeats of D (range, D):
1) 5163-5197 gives 36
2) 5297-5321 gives 43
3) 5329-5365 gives 45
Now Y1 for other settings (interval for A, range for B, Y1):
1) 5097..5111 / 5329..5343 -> -10.8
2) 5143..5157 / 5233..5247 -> -10.8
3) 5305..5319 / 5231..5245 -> -10.9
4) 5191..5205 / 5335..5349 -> -10.7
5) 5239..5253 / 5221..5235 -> -10.9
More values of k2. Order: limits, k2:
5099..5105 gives 0.9767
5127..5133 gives 0.9888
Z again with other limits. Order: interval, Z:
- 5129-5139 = 3.64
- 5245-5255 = 3.74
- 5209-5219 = 3.60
